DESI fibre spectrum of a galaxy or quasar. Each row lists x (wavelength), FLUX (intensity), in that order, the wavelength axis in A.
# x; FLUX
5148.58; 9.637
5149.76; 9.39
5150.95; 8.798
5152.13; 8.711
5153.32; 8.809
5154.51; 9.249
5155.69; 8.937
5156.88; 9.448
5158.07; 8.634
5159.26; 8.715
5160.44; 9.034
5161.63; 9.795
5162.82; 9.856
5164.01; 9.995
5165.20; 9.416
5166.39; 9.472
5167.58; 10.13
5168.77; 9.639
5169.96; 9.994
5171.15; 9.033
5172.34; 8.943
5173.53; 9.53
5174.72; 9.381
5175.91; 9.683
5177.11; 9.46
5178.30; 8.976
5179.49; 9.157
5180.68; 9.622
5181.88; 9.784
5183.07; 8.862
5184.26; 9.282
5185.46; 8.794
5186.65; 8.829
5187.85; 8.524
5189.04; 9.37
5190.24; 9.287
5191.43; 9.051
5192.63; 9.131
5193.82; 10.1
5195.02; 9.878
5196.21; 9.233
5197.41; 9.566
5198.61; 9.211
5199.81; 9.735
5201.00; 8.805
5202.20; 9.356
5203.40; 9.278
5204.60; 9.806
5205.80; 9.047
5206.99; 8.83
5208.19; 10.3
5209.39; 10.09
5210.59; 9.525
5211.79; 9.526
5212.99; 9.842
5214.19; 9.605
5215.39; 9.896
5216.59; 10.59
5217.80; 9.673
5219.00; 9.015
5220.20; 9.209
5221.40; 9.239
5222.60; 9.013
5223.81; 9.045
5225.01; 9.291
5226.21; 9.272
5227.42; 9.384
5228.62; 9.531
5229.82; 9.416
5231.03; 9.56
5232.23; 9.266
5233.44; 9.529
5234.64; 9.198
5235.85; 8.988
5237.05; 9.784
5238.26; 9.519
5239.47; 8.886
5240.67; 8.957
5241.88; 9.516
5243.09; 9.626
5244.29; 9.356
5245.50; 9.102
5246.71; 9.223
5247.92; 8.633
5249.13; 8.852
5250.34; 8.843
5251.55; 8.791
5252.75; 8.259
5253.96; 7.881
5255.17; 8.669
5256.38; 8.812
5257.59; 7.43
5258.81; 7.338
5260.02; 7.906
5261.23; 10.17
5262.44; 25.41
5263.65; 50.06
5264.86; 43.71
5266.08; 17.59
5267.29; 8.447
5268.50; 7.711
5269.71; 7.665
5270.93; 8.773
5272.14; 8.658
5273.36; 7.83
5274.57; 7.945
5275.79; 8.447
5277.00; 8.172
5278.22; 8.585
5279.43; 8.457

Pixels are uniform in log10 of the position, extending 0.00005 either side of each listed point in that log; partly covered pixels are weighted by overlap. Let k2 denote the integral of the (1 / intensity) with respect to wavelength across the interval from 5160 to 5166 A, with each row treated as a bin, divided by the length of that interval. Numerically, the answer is 0.104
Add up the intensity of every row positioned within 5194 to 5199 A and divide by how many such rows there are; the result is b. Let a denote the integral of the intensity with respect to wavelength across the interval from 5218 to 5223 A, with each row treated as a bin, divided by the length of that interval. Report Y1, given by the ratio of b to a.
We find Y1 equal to 1.03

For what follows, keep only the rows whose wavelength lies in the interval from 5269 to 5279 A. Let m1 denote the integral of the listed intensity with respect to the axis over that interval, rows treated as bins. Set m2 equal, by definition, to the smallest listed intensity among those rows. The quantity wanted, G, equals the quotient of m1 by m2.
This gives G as 10.8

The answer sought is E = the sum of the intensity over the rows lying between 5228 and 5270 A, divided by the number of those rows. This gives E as 11.8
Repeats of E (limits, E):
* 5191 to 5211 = 9.5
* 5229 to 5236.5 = 9.3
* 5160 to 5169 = 9.7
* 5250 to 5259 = 8.3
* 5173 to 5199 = 9.3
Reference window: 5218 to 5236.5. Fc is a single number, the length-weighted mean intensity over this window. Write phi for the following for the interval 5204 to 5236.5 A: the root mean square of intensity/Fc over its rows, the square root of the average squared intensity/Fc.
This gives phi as 1.02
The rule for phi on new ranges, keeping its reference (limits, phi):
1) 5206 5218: 1.06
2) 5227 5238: 1.01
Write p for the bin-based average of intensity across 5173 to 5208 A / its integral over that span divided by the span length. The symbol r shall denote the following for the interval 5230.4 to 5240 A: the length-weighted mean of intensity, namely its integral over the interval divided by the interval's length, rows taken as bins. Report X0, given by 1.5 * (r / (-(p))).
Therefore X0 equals -1.505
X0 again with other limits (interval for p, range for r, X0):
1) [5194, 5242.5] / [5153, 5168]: -1.485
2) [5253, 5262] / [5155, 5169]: -1.638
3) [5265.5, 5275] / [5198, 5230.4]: -1.521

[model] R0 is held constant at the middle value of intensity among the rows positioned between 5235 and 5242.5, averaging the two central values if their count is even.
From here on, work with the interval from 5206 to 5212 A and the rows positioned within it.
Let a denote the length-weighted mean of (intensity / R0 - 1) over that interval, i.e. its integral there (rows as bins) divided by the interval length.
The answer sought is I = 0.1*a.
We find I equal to 0.004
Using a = 0.04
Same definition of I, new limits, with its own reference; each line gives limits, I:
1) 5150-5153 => -0.005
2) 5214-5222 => 0.004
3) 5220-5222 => 0.000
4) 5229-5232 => 0.002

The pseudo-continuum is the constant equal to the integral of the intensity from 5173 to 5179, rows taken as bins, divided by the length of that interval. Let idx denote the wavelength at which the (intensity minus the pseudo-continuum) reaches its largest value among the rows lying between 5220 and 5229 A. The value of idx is 5228.62 A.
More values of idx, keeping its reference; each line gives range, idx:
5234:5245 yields 5237.05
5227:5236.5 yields 5231.03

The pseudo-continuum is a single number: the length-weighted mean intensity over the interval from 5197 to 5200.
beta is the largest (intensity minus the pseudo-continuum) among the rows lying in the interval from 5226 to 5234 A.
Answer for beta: 0.11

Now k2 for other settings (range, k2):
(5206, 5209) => 0.106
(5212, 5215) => 0.103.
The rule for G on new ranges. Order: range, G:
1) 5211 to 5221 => 10.7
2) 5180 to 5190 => 10.7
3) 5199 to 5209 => 10.7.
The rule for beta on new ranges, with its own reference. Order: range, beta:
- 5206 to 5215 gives 0.85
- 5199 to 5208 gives 0.36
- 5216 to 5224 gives 1.14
